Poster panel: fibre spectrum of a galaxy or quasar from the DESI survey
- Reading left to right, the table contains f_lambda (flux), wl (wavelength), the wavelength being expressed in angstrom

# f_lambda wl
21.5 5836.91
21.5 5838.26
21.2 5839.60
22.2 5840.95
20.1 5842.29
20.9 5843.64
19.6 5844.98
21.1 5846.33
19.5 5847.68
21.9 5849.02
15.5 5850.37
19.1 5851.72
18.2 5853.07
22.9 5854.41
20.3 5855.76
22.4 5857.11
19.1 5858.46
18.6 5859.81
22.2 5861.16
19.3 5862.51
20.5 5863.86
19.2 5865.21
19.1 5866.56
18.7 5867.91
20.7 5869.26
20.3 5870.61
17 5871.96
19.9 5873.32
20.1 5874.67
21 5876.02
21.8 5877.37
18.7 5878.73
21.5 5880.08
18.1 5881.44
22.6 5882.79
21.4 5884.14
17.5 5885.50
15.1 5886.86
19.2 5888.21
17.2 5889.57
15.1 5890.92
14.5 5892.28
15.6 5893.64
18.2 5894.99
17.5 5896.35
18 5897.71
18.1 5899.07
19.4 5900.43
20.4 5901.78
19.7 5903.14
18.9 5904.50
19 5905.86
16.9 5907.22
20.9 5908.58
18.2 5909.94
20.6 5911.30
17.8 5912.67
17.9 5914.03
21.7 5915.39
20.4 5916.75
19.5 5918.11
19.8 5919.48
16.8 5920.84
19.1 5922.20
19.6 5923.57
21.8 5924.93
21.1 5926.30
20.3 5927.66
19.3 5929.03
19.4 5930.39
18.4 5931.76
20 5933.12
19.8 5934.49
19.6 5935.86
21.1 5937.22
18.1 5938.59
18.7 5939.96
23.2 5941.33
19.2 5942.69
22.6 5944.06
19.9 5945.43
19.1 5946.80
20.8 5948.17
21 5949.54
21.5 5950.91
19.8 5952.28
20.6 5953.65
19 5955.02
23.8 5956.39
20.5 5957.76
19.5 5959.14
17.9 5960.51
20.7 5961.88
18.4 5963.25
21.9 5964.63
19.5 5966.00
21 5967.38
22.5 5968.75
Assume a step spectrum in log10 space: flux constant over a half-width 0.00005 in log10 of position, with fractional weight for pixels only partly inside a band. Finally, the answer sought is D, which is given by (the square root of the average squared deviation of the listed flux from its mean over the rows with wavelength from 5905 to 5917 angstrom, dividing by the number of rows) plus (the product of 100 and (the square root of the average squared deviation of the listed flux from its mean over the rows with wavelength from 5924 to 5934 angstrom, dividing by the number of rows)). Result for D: 108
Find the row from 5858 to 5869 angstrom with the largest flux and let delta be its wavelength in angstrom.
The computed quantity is 5861.16 angstrom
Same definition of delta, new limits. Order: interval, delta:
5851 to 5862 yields 5854.41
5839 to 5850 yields 5840.95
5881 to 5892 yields 5882.79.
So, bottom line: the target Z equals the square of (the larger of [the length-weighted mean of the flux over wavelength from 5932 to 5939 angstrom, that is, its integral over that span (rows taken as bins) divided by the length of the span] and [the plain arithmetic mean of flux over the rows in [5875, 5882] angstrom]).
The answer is 409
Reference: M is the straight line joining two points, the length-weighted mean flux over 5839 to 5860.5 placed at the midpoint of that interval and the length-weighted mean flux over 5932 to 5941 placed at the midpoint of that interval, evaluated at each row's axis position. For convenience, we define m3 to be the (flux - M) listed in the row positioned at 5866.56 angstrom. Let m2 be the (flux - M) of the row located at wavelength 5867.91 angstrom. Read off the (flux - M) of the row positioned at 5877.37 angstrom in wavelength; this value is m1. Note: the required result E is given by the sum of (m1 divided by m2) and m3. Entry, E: -2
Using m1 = 1.81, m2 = -1.3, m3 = -1.0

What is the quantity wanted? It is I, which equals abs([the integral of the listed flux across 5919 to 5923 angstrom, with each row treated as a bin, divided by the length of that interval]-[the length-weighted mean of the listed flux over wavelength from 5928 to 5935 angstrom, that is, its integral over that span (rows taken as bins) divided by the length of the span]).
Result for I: 0.9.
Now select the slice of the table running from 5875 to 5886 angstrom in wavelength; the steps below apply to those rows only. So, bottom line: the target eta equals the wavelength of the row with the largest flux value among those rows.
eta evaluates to 5882.79 angstrom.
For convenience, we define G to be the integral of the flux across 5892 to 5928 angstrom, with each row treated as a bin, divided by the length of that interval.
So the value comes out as 19.0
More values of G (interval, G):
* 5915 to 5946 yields 20.0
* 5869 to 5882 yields 19.9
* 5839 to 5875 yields 20.0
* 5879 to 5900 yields 18.0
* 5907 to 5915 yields 18.9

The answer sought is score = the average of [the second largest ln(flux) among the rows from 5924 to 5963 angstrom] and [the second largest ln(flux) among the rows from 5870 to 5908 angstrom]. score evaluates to 3.11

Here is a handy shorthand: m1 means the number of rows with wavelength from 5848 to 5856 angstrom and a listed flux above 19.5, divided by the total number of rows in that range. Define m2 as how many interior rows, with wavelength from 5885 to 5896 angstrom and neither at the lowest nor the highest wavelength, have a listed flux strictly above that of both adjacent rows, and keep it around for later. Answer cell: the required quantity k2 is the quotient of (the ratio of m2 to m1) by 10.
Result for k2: 0.2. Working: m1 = 0.50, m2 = 1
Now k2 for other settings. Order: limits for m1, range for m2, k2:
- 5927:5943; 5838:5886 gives 2.6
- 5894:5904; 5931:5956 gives 2.1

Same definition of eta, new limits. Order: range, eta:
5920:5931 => 5924.93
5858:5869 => 5861.16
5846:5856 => 5854.41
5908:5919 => 5915.39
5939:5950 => 5941.33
